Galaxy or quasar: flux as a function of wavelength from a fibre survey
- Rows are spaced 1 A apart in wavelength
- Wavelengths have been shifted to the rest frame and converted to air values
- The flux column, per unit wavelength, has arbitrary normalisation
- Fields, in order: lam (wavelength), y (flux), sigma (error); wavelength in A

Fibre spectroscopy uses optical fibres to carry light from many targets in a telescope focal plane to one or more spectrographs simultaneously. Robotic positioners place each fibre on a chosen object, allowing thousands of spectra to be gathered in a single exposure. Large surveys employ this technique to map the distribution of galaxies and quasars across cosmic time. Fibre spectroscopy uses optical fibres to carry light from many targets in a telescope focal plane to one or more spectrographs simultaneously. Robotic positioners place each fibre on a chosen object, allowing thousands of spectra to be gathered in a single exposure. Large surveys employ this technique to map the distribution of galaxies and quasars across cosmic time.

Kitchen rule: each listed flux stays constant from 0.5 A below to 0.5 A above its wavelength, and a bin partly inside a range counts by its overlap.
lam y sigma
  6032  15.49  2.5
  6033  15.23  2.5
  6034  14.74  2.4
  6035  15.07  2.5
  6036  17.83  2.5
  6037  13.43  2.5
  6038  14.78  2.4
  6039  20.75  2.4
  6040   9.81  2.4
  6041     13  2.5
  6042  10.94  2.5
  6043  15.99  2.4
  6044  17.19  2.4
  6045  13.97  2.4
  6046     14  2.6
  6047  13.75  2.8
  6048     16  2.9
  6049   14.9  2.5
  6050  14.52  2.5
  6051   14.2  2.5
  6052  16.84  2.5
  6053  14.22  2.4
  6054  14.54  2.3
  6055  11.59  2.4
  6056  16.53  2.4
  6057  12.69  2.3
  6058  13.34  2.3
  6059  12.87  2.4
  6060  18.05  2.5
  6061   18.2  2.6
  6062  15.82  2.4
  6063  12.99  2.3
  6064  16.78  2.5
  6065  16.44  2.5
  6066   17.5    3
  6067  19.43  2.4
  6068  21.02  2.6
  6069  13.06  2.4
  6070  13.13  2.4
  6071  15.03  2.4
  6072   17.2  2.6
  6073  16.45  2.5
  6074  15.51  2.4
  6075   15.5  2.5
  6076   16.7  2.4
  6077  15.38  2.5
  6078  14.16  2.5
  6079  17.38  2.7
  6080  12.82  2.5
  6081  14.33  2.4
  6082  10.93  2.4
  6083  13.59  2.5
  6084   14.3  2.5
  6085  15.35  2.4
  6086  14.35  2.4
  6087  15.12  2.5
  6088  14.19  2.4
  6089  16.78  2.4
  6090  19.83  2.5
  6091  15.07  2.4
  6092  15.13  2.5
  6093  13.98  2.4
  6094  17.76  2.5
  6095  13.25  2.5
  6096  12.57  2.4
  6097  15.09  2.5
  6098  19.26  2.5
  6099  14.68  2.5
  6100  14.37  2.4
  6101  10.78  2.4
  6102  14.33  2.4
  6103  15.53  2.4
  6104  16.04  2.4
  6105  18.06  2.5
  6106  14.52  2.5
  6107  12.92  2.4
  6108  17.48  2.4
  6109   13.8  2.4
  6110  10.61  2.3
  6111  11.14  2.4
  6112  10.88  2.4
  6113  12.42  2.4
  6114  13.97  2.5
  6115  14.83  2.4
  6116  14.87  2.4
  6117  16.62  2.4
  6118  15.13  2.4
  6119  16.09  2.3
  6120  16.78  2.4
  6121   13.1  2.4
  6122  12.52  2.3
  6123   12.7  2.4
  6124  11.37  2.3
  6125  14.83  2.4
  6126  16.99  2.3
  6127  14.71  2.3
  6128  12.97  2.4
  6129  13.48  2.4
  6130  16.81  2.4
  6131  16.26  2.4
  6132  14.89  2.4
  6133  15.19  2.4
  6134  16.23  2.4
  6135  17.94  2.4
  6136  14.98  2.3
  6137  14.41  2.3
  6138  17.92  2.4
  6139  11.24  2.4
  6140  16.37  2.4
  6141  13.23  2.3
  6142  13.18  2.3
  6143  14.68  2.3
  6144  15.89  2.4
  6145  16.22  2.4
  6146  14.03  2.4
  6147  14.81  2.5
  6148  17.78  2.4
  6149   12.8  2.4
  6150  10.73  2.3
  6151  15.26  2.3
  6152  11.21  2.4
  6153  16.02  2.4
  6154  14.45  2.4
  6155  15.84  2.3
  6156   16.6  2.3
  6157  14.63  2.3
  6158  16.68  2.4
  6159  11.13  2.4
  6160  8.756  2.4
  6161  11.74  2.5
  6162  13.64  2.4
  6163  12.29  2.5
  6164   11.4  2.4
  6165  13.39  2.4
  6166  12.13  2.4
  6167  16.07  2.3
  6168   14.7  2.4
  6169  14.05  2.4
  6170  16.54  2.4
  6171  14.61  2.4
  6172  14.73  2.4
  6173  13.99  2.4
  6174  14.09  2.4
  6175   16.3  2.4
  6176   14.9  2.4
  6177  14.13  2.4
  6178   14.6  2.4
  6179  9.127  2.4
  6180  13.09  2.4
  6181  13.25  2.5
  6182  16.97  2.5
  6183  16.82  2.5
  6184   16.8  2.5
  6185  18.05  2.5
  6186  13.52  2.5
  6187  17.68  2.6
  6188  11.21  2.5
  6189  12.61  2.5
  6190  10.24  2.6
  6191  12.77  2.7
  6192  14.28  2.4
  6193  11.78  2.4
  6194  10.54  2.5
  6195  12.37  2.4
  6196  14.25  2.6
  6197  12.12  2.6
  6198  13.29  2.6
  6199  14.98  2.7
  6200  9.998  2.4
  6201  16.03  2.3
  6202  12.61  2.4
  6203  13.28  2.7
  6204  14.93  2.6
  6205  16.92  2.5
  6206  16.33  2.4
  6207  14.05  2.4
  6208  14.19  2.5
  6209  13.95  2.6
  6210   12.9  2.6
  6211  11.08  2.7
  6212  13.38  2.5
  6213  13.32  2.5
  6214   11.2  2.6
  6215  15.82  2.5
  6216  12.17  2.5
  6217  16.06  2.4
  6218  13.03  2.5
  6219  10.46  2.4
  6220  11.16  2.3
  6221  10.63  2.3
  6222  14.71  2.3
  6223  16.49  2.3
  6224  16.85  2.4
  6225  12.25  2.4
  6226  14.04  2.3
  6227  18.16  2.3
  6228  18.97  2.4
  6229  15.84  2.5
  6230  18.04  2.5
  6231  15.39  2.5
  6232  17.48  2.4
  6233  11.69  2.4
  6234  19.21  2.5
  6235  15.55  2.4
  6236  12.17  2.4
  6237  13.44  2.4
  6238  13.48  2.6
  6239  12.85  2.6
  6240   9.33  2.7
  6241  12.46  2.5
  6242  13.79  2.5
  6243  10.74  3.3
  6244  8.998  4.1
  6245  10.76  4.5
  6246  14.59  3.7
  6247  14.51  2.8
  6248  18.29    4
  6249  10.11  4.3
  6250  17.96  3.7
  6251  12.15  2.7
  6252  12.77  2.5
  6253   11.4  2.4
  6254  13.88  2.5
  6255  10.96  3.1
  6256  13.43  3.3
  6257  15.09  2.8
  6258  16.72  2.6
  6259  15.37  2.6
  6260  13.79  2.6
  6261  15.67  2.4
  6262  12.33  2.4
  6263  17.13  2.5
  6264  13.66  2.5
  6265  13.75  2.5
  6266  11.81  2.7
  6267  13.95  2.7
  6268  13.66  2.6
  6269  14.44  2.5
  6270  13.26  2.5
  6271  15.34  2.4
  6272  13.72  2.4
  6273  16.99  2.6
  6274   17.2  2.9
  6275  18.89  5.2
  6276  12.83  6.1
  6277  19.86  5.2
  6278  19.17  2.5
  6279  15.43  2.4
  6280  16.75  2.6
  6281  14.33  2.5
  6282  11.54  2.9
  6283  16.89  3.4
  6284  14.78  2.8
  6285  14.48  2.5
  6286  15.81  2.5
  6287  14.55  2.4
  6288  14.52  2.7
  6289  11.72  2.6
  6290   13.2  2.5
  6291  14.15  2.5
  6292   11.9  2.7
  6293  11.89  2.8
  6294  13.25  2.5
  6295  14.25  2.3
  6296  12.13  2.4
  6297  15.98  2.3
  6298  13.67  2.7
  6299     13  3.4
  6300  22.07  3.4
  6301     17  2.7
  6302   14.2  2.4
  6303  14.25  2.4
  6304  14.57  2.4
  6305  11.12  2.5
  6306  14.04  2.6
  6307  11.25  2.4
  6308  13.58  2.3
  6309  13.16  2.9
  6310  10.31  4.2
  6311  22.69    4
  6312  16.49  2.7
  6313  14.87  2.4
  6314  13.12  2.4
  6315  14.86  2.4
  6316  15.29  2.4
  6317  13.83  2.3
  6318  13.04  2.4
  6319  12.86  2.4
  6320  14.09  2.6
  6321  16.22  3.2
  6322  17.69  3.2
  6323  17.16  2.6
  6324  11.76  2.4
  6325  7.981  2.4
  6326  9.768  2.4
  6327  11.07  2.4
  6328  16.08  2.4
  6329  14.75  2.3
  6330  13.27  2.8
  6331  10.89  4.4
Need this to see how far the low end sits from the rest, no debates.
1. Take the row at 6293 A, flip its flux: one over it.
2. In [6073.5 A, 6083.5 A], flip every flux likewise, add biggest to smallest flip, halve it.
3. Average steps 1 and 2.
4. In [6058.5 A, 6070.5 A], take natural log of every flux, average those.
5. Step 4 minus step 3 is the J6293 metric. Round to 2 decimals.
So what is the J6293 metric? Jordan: 2.70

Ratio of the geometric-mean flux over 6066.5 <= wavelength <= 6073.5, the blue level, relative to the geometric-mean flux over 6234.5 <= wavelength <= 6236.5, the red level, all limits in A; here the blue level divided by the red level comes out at 1.18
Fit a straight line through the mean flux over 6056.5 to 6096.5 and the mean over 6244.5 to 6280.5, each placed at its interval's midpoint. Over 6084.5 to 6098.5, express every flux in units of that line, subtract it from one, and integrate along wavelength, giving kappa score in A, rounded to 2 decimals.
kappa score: -0.24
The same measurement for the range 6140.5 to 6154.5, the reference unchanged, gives 0.72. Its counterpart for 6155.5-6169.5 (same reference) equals 1.54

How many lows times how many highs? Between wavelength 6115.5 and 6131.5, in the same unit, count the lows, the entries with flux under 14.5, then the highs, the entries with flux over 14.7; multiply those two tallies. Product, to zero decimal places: 60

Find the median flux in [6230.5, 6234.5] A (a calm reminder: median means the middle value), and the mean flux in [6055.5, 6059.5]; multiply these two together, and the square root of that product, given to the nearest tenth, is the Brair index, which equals 15.1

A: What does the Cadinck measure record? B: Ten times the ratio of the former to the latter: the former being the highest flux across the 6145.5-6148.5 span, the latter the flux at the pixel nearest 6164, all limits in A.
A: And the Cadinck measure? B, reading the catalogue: 15.6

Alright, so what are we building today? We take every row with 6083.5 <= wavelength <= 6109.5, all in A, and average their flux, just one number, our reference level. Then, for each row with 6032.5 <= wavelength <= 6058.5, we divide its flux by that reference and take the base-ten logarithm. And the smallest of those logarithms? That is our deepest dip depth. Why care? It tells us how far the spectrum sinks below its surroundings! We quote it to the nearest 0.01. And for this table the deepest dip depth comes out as -0.19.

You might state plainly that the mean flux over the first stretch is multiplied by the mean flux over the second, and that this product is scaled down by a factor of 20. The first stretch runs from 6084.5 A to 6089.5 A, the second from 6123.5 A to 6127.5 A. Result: 11.0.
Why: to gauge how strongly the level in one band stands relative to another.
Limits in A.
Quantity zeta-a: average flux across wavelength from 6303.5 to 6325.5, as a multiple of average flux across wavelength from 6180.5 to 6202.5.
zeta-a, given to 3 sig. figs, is 1.03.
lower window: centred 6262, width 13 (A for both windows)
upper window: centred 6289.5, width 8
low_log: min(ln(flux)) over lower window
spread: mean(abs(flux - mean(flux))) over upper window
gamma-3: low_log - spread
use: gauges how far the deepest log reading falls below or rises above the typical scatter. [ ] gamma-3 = 1.2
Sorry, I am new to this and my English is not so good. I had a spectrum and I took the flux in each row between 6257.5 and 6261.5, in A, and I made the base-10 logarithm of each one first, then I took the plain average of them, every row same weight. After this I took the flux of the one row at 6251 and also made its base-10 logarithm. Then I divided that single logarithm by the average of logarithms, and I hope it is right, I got 0.91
